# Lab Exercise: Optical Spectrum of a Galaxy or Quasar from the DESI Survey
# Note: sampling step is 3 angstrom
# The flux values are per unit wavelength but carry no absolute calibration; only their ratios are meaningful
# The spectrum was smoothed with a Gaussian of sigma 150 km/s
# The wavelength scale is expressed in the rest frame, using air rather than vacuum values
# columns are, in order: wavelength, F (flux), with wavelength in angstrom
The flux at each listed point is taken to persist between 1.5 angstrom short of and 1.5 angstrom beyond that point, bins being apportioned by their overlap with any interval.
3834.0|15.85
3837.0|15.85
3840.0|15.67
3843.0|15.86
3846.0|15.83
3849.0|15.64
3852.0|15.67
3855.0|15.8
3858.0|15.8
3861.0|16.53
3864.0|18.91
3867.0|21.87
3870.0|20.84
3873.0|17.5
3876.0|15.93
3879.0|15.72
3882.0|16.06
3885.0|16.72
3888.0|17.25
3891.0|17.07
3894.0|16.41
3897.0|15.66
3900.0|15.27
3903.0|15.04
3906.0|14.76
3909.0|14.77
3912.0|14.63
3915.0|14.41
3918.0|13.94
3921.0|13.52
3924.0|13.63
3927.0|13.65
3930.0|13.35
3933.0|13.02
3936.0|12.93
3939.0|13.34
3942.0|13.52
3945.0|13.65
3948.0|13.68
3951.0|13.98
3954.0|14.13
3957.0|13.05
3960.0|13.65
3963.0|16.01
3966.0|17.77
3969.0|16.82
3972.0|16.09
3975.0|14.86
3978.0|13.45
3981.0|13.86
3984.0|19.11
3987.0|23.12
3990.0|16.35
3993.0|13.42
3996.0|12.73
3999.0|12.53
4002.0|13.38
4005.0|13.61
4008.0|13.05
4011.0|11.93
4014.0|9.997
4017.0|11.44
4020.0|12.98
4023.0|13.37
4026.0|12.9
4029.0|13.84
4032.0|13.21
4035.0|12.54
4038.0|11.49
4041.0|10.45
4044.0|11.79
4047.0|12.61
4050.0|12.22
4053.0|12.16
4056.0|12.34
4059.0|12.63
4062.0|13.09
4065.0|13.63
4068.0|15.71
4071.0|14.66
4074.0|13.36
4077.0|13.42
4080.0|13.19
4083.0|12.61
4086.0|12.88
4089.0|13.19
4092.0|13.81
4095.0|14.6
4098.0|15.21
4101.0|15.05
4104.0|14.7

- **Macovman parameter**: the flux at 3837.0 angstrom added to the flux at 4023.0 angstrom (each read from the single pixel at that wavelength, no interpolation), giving 29.2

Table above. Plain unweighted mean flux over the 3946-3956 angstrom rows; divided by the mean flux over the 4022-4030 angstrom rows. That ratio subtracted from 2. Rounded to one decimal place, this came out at 1.0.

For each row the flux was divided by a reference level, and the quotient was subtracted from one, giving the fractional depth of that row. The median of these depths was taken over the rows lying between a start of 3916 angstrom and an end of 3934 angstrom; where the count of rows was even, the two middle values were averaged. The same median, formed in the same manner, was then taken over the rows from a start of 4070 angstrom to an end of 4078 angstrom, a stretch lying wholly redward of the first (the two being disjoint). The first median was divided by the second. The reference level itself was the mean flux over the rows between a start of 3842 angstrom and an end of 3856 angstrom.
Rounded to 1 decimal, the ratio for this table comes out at 0.9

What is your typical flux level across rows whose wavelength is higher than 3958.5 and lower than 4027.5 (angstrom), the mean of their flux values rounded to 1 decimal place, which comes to 14.5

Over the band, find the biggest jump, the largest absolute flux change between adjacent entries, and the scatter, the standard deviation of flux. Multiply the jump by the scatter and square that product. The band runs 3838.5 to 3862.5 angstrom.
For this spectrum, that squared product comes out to 0.0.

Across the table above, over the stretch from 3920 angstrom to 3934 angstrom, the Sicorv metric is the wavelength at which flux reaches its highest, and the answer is 3927.0 angstrom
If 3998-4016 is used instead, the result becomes 4005.0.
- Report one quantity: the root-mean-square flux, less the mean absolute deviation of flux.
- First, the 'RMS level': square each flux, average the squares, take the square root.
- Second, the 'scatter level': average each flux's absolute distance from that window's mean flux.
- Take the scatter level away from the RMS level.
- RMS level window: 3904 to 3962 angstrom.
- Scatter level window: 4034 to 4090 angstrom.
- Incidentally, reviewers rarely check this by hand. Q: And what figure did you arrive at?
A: 13.0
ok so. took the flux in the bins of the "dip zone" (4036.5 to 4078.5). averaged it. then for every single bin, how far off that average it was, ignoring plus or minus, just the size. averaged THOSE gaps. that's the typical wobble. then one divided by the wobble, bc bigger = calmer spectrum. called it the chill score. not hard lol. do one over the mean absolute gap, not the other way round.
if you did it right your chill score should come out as 1.0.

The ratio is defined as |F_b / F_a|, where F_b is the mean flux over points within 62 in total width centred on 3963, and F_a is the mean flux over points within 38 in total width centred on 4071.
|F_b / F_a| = 1.13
